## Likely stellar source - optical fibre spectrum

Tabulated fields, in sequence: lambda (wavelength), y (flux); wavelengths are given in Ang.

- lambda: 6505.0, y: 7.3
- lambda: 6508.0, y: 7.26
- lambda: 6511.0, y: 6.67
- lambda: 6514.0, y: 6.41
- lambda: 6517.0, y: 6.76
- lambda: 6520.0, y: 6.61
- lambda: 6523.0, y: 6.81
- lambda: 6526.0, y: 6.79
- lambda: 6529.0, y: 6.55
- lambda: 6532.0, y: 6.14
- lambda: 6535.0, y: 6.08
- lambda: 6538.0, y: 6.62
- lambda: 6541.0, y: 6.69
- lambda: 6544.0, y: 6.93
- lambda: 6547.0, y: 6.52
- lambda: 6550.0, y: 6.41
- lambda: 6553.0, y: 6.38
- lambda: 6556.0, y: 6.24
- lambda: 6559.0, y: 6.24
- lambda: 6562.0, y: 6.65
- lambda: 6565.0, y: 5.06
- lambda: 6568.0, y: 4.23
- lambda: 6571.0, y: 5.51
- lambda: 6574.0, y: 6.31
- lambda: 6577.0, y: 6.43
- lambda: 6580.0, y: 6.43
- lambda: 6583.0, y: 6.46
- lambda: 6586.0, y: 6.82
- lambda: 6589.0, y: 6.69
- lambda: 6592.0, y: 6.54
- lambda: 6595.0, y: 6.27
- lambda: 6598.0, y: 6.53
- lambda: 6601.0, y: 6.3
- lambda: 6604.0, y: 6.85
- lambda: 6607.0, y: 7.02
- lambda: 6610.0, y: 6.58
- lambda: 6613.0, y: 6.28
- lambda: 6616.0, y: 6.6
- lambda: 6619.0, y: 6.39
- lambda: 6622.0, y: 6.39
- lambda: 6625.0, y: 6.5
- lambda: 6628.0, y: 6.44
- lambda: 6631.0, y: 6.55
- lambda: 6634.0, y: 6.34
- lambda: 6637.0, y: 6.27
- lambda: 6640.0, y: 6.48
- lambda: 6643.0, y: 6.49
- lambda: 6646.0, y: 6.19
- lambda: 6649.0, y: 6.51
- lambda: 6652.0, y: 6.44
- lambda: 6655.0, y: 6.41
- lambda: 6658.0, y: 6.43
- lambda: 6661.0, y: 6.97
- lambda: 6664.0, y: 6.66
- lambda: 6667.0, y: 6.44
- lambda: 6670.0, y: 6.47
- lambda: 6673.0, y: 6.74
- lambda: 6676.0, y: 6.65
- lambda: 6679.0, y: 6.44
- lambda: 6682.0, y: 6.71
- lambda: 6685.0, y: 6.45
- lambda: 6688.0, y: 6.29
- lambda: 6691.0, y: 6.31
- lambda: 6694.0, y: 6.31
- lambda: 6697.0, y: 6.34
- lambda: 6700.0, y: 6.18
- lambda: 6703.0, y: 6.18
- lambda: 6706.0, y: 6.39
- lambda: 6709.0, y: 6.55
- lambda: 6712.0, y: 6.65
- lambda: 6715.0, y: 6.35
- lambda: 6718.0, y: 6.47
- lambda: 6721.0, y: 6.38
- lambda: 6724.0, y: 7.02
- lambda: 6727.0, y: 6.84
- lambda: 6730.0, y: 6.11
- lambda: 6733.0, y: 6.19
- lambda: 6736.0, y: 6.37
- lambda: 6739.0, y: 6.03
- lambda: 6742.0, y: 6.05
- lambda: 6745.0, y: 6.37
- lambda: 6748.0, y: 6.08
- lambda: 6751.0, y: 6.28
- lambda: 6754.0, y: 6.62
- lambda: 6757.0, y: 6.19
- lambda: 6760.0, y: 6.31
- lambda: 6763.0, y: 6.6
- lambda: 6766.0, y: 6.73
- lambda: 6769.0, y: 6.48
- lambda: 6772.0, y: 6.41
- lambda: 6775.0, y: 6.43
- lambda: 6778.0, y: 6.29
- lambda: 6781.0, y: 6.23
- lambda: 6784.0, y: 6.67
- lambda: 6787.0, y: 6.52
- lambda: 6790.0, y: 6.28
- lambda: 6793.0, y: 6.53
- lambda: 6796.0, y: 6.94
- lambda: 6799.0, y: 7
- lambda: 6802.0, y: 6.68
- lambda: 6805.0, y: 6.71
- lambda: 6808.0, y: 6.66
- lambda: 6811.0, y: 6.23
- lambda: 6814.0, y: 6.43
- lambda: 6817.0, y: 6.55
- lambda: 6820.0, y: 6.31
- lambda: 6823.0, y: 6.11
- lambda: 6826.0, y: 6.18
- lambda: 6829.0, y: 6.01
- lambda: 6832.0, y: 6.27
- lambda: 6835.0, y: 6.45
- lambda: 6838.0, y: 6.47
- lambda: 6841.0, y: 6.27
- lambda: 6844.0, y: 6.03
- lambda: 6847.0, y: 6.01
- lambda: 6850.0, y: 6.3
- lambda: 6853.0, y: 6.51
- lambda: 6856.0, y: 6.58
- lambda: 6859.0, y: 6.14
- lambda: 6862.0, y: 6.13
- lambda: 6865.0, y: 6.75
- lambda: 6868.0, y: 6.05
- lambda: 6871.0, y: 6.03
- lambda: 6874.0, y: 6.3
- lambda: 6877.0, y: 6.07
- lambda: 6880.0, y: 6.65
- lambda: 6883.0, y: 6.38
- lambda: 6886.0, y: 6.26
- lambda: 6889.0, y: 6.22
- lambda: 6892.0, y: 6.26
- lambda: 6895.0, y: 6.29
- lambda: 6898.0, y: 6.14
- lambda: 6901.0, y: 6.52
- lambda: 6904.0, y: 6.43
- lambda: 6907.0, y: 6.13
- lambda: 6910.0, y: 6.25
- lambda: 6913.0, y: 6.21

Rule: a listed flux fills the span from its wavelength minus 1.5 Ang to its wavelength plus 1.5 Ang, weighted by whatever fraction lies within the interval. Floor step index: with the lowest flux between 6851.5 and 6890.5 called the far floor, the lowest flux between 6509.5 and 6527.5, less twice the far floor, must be -5.65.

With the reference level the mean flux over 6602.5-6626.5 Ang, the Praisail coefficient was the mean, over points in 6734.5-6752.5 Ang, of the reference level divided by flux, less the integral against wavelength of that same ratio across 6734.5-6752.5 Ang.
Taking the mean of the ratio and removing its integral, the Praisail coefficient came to -18.1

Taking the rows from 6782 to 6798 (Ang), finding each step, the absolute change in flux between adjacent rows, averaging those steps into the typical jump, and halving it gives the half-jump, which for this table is 0.131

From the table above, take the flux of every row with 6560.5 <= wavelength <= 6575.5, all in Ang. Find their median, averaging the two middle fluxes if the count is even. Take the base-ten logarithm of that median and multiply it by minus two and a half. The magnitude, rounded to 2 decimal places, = -1.85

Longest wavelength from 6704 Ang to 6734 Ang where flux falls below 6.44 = 6733.0 Ang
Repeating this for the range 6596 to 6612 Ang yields 6601.0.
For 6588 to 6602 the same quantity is 6601.0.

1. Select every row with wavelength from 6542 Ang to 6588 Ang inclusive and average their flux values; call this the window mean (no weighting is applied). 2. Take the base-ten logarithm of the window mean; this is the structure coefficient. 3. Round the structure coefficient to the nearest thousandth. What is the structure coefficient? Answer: 0.791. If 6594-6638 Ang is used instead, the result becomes 0.812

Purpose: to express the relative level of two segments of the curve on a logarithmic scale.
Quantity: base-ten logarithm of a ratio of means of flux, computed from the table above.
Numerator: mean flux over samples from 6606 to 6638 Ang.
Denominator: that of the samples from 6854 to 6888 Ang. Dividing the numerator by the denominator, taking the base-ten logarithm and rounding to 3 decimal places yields 0.012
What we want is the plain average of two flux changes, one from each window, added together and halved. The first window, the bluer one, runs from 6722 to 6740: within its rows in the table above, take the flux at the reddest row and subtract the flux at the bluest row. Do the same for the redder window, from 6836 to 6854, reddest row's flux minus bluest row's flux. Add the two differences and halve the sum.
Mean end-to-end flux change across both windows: -0.5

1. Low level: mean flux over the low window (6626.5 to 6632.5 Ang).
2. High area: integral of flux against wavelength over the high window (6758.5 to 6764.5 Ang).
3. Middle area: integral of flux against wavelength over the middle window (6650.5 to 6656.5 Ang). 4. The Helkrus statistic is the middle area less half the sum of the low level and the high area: 15.9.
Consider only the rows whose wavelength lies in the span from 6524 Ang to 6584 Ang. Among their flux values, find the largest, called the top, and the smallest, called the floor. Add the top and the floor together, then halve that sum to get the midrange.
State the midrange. 5.58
